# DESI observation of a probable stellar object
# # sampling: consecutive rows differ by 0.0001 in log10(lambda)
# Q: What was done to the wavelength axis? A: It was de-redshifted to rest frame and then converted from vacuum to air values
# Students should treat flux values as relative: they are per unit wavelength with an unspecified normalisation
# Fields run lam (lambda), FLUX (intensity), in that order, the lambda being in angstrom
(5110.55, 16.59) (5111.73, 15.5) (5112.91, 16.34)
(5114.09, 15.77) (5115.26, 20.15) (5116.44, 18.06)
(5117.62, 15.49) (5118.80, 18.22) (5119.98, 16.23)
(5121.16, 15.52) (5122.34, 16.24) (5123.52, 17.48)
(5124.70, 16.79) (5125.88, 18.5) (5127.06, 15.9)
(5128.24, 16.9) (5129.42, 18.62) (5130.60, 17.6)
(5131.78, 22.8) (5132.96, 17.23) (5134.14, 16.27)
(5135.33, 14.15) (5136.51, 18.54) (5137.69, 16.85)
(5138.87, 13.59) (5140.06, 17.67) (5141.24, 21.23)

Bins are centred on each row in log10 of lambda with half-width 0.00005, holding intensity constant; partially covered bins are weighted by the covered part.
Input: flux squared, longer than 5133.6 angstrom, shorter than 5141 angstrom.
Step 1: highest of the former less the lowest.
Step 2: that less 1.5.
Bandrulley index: 158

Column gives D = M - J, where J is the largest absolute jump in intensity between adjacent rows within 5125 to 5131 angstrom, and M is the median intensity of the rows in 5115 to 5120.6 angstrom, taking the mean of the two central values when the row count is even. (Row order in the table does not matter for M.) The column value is 15.5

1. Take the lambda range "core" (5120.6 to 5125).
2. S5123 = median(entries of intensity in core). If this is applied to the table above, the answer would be 16.5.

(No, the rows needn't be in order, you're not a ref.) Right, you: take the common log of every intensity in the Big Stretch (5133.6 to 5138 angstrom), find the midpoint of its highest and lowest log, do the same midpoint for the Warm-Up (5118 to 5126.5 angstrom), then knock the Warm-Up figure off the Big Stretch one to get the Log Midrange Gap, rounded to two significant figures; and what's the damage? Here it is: -0.020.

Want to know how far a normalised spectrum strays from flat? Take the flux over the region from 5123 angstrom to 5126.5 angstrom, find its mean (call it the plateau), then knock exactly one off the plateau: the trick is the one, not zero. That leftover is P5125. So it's 16.6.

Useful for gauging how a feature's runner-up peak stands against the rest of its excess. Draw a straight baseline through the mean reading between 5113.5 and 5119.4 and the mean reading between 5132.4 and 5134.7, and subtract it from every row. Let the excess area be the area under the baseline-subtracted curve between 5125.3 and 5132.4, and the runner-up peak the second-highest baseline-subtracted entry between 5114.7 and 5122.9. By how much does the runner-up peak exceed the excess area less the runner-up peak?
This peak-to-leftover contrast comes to -8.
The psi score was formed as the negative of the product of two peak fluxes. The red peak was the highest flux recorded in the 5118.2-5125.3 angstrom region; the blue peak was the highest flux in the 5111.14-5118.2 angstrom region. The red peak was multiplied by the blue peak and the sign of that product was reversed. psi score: -367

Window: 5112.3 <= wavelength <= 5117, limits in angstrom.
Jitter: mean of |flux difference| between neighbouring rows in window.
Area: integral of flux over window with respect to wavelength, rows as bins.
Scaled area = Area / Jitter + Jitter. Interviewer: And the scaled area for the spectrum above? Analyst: 38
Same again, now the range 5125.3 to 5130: 48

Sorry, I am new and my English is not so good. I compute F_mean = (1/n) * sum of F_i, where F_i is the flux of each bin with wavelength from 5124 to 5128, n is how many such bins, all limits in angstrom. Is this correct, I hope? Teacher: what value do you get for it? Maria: 17.1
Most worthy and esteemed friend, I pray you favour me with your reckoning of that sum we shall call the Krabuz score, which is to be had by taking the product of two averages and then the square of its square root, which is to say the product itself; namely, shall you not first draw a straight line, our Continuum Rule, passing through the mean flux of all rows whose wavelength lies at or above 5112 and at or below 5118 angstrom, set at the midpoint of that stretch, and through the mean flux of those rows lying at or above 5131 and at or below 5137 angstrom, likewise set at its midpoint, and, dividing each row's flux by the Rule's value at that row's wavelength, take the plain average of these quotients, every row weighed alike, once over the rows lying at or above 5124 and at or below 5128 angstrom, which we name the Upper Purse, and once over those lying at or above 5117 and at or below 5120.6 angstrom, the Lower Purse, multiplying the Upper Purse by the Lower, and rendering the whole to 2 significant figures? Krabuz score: 0.94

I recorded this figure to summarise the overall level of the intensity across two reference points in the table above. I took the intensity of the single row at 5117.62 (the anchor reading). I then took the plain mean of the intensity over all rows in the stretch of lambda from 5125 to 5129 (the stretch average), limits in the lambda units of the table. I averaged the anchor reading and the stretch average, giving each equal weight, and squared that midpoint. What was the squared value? 266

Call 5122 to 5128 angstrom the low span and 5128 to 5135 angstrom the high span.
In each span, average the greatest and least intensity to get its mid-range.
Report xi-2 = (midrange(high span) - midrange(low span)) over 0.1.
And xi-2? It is 23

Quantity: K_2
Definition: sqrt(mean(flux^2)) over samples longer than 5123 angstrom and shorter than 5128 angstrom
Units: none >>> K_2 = 17.2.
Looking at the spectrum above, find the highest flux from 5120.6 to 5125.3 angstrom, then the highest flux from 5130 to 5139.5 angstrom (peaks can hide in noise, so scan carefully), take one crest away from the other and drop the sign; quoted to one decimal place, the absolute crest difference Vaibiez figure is 5.3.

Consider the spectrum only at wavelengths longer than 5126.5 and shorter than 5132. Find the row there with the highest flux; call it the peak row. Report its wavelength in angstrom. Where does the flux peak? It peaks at 5131.78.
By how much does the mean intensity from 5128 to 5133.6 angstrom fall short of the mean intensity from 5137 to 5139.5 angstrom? -3.4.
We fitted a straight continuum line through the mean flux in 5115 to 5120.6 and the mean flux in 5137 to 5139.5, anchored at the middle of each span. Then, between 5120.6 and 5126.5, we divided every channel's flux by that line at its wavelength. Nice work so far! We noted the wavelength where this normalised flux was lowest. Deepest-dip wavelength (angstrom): 5121.16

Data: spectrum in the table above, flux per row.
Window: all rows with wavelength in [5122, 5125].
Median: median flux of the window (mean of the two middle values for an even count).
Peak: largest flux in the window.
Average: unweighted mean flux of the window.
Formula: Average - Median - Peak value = -17.4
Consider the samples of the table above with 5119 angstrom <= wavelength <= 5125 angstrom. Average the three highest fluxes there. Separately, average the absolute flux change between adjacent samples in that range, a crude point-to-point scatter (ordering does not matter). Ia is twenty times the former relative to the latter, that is 401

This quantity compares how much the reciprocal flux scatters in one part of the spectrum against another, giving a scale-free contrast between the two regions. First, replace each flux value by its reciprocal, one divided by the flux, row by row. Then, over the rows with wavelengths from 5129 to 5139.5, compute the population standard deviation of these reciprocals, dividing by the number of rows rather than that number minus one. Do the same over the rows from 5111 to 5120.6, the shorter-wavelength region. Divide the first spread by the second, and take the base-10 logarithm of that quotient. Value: 0.2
